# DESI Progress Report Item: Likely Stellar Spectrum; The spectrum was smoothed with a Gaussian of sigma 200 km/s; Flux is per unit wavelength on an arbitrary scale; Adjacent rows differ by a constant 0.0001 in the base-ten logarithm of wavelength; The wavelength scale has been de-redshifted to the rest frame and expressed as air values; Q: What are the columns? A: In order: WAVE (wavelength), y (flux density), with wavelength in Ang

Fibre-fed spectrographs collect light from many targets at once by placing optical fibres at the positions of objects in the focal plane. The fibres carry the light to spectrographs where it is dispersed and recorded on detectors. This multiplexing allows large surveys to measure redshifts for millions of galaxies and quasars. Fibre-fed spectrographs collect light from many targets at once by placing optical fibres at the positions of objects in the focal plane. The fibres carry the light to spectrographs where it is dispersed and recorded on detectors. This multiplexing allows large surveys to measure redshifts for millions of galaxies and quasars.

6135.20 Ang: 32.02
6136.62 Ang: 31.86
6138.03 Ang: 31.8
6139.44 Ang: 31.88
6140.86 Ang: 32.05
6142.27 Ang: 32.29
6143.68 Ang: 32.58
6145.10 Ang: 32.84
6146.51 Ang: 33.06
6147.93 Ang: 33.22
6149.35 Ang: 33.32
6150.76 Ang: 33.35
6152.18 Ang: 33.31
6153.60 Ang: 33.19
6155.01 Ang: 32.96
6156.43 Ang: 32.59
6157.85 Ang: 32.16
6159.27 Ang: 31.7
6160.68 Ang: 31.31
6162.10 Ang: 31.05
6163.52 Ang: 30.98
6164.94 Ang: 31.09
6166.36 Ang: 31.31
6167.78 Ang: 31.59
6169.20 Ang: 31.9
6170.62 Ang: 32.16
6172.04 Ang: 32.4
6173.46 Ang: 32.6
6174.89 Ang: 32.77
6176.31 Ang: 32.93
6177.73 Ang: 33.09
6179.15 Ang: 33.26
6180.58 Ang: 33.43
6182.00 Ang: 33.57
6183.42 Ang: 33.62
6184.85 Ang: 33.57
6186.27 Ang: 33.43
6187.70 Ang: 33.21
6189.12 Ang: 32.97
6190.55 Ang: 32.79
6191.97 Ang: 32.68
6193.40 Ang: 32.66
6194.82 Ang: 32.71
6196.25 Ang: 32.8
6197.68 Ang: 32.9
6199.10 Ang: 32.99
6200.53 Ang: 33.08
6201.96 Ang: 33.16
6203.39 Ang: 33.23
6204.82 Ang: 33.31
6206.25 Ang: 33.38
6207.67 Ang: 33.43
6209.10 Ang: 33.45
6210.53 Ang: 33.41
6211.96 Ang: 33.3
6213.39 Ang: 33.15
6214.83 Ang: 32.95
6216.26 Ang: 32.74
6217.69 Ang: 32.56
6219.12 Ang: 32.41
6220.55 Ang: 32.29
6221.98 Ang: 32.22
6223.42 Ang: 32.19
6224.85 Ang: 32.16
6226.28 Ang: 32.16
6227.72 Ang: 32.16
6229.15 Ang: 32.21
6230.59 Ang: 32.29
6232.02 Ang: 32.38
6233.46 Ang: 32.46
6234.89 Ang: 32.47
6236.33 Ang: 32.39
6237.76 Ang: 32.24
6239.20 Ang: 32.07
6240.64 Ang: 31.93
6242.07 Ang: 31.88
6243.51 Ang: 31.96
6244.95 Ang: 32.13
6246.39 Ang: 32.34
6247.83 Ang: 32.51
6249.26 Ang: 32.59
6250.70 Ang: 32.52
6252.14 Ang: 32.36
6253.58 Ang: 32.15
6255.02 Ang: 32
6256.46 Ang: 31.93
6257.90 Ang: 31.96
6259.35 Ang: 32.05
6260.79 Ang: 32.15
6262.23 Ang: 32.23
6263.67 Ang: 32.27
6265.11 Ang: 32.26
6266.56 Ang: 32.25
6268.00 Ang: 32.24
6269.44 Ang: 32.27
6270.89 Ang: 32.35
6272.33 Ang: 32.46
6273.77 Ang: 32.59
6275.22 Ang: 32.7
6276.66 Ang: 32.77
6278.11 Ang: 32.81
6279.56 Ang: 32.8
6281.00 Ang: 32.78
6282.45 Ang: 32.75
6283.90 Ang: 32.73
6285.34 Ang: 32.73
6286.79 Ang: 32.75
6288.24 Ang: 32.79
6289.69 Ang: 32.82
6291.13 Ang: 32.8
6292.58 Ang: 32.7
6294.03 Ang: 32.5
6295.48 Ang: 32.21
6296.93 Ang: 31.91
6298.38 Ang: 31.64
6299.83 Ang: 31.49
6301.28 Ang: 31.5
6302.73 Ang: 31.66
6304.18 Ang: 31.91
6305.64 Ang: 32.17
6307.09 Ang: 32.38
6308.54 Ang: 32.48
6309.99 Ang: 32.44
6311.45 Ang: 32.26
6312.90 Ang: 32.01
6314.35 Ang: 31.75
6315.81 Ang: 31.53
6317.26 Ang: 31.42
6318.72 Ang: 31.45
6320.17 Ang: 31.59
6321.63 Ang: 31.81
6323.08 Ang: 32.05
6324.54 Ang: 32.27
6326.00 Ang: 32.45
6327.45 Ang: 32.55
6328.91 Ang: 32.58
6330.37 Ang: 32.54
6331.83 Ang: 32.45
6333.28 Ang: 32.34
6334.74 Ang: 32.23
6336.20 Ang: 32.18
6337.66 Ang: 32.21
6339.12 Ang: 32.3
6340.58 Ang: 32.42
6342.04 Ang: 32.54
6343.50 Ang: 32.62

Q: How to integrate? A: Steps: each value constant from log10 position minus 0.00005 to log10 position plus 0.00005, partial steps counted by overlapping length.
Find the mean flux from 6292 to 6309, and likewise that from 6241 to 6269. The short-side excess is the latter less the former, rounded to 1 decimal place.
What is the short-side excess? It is 0.2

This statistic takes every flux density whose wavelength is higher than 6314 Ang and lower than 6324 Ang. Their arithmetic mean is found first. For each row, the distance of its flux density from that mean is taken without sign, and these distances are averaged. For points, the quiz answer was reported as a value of 0.18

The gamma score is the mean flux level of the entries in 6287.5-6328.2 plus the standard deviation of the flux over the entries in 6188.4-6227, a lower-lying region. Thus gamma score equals 32.5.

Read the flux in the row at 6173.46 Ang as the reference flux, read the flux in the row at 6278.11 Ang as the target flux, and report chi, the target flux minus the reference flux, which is 0.2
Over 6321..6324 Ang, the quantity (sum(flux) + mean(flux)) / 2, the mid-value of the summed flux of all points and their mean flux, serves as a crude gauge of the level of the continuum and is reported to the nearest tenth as 47.9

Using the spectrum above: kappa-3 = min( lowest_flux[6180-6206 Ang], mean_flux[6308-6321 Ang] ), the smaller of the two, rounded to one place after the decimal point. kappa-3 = 31.9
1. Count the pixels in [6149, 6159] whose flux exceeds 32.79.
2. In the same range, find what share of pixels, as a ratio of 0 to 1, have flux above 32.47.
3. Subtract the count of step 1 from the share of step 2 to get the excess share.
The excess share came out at -4.1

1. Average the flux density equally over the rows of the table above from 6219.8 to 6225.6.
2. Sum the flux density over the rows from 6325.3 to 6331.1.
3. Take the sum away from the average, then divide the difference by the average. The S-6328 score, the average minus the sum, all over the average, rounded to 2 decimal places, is -3.04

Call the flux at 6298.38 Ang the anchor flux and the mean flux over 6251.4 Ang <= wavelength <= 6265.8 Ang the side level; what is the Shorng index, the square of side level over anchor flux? 1.032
